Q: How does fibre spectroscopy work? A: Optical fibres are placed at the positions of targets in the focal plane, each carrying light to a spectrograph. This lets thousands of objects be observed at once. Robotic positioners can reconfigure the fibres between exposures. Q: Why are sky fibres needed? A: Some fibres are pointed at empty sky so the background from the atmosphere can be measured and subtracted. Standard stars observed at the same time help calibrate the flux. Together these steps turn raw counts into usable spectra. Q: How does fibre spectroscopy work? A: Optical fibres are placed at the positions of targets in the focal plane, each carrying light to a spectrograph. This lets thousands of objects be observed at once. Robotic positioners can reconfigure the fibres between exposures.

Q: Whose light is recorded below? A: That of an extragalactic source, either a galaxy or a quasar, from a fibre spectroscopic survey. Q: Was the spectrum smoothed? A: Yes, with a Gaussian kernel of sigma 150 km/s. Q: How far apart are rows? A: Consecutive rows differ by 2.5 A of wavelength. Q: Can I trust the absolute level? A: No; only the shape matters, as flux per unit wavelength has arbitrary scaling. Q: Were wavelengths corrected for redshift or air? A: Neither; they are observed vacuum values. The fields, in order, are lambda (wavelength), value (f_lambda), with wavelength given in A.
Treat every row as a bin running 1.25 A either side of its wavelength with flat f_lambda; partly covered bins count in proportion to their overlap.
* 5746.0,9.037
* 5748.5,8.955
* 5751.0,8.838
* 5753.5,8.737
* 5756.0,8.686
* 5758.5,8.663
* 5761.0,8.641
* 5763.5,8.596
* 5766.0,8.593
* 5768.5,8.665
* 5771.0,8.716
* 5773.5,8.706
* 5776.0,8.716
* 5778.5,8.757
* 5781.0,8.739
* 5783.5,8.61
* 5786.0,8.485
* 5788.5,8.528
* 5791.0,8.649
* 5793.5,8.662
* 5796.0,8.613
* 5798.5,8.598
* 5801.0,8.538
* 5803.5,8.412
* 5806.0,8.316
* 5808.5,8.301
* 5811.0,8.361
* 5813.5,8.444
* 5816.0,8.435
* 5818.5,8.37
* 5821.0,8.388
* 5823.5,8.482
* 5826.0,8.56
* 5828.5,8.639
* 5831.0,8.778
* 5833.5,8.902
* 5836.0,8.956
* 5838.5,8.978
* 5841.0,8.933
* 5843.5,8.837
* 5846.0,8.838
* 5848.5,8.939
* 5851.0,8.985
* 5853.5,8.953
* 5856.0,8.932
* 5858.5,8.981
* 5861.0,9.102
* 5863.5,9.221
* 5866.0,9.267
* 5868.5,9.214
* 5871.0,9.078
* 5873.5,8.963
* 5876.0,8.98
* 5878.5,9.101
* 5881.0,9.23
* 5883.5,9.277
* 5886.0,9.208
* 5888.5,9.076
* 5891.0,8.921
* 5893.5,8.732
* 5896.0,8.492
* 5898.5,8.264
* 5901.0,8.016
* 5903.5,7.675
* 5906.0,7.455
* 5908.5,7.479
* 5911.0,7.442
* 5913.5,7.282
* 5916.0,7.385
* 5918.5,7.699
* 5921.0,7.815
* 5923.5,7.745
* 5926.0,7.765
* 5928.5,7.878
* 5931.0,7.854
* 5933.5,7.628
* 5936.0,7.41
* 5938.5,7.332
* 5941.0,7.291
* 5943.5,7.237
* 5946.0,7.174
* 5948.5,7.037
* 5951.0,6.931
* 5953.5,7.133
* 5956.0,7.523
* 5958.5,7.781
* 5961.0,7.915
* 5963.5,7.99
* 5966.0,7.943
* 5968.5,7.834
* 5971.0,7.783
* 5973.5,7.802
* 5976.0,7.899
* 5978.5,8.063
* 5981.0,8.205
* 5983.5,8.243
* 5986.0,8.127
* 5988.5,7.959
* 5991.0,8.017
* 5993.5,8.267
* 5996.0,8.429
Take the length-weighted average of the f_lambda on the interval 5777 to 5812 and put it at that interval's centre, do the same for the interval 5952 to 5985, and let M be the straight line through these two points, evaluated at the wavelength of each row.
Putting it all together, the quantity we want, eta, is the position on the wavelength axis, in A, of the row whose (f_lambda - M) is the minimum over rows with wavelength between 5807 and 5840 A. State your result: 5808.5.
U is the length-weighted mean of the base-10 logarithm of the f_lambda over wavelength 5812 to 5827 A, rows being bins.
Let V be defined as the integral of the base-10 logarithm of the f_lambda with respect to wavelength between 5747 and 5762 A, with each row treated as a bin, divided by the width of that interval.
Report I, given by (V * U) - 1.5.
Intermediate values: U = 0.93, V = 0.942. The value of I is -0.627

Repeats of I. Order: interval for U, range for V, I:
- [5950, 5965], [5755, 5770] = -0.678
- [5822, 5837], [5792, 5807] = -0.625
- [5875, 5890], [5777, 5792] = -0.600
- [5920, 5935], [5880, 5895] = -0.648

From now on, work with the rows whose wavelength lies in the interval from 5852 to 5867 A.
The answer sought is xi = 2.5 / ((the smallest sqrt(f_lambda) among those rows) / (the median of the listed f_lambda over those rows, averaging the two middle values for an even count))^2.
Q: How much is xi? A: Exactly 22.9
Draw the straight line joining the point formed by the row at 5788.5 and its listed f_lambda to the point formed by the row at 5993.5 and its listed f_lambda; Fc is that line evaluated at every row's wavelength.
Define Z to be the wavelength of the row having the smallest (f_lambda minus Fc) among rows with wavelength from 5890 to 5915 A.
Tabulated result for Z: 5913.5 A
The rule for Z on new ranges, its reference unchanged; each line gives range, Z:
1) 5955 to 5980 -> 5956.0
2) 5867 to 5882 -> 5873.5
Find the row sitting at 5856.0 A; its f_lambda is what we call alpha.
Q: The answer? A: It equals 8.932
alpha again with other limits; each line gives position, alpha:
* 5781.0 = 8.739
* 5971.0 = 7.783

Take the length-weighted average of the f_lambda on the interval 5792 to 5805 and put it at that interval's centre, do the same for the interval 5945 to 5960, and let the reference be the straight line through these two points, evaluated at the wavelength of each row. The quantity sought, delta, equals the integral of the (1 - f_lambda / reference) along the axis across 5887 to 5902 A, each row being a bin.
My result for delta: -1.6 A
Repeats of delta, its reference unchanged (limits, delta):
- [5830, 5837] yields -0.5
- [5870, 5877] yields -0.9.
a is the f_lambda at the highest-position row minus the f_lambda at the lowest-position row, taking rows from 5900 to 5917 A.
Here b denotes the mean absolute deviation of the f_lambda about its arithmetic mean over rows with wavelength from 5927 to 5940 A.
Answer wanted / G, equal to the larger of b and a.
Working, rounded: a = -0.6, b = 0.20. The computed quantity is 0.2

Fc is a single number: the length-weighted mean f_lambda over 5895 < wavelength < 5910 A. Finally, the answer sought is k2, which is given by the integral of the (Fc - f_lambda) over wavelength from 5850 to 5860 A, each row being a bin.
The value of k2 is -11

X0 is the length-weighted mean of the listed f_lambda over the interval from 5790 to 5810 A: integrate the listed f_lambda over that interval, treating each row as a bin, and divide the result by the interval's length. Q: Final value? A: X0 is 8.5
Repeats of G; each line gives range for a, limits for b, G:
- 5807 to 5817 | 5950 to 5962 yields 0.3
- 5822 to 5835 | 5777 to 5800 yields 0.4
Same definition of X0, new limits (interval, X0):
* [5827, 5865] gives 8.9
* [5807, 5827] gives 8.4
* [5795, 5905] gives 8.8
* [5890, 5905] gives 8.3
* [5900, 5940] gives 7.6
